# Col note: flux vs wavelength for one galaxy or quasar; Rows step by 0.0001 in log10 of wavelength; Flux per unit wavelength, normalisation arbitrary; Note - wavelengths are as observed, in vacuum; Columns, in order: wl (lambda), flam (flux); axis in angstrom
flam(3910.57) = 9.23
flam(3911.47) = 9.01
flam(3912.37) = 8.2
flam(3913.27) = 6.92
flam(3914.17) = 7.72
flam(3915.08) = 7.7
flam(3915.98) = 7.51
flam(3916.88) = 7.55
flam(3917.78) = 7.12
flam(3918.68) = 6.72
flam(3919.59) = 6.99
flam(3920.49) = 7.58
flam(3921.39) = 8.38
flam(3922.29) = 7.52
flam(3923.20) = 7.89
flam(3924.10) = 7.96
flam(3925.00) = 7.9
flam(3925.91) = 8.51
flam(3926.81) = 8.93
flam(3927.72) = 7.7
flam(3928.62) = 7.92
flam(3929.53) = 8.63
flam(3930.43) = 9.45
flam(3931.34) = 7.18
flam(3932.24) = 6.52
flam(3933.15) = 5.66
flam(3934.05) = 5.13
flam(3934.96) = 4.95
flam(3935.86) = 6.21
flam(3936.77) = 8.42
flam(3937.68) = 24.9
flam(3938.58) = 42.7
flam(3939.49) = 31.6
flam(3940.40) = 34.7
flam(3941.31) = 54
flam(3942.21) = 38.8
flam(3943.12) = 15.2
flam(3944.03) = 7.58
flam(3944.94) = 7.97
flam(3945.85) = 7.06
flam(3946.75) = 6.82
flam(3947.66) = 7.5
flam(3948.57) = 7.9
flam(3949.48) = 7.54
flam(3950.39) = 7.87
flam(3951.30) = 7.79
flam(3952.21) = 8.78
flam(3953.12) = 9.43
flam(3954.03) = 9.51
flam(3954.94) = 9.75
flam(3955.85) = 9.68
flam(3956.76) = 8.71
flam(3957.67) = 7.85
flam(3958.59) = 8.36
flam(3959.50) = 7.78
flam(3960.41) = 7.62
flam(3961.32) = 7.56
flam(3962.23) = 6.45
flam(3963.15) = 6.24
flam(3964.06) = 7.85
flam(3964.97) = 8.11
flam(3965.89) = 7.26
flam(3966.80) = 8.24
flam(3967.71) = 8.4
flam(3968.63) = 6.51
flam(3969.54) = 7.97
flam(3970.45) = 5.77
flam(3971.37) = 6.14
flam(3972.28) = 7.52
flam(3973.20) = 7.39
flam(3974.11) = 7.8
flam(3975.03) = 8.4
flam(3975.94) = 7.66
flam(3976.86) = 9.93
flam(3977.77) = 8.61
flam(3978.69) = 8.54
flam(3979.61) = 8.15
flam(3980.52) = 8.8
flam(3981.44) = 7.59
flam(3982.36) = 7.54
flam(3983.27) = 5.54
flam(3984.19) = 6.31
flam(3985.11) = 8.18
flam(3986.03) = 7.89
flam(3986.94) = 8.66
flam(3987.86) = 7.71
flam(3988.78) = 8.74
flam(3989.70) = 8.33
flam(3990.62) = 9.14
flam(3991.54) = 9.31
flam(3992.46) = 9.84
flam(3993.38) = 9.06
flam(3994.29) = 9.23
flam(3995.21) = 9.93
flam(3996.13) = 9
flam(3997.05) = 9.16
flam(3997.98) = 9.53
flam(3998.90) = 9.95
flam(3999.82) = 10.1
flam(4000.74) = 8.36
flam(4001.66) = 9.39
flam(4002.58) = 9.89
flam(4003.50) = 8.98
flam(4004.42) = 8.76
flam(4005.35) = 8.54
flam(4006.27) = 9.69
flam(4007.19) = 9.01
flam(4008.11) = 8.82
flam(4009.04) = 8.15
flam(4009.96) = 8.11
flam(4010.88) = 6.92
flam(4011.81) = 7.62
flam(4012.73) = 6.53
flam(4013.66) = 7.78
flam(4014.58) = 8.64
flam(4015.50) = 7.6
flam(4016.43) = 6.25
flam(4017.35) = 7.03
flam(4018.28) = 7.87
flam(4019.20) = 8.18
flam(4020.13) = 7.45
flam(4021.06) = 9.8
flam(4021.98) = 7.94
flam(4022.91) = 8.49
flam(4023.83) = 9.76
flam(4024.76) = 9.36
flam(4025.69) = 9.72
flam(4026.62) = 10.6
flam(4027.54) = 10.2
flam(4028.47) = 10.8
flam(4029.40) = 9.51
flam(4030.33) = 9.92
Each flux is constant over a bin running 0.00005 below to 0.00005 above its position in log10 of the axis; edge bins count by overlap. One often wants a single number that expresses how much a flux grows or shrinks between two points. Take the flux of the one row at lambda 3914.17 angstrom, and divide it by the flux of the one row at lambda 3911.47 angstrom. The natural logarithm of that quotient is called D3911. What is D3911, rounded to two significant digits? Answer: -0.15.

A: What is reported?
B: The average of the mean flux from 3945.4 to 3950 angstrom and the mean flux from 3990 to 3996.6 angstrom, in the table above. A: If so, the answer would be 8.36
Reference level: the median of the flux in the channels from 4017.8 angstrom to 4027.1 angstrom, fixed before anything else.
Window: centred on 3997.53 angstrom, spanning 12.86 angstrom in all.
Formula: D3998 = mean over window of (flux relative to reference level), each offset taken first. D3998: 0.5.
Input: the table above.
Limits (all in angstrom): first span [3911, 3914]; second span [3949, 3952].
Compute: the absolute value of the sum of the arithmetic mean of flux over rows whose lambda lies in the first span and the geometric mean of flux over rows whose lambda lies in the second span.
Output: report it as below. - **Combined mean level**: 15.8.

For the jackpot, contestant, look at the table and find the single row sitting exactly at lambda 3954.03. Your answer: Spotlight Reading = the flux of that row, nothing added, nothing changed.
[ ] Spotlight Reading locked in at 9.51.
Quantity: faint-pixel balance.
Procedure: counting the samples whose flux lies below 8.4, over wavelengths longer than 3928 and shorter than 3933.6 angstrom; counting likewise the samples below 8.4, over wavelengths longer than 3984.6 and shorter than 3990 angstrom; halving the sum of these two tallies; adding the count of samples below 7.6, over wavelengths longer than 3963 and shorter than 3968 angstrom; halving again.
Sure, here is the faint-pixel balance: 3.0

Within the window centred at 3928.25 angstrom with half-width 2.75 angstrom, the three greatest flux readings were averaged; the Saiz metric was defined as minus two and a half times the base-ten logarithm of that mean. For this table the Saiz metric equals -2.39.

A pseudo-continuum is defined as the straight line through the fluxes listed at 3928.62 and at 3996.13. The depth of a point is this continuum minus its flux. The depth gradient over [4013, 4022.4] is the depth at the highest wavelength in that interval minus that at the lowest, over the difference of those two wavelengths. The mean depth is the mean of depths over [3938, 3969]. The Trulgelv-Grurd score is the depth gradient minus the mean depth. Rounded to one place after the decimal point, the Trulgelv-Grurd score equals 4.6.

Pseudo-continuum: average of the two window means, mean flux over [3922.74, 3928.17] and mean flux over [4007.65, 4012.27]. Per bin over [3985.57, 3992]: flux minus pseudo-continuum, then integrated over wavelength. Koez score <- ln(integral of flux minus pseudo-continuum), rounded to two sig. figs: 1.2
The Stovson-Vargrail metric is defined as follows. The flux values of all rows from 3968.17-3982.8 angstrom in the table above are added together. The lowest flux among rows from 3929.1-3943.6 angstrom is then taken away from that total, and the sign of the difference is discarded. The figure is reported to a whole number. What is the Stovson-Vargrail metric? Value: 119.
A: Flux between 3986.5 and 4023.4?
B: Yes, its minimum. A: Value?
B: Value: 6.25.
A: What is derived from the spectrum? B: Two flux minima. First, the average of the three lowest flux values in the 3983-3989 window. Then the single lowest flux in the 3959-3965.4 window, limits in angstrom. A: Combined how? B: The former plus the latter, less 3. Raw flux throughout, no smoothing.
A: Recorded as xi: 9.8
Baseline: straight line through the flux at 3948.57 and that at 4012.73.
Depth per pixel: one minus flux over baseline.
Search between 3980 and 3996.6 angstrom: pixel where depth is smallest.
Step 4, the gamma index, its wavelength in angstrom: 3995.21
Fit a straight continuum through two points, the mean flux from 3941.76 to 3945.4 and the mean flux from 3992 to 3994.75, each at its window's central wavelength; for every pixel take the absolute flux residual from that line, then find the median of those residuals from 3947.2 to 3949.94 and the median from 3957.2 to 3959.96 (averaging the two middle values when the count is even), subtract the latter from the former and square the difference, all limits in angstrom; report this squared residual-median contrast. 3.4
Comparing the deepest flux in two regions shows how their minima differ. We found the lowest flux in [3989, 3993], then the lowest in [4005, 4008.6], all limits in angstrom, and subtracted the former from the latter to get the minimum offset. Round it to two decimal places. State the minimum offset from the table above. 0.21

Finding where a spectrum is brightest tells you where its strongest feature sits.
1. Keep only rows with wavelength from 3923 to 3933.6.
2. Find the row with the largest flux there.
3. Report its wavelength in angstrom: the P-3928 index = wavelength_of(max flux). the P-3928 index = 3930.43 angstrom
